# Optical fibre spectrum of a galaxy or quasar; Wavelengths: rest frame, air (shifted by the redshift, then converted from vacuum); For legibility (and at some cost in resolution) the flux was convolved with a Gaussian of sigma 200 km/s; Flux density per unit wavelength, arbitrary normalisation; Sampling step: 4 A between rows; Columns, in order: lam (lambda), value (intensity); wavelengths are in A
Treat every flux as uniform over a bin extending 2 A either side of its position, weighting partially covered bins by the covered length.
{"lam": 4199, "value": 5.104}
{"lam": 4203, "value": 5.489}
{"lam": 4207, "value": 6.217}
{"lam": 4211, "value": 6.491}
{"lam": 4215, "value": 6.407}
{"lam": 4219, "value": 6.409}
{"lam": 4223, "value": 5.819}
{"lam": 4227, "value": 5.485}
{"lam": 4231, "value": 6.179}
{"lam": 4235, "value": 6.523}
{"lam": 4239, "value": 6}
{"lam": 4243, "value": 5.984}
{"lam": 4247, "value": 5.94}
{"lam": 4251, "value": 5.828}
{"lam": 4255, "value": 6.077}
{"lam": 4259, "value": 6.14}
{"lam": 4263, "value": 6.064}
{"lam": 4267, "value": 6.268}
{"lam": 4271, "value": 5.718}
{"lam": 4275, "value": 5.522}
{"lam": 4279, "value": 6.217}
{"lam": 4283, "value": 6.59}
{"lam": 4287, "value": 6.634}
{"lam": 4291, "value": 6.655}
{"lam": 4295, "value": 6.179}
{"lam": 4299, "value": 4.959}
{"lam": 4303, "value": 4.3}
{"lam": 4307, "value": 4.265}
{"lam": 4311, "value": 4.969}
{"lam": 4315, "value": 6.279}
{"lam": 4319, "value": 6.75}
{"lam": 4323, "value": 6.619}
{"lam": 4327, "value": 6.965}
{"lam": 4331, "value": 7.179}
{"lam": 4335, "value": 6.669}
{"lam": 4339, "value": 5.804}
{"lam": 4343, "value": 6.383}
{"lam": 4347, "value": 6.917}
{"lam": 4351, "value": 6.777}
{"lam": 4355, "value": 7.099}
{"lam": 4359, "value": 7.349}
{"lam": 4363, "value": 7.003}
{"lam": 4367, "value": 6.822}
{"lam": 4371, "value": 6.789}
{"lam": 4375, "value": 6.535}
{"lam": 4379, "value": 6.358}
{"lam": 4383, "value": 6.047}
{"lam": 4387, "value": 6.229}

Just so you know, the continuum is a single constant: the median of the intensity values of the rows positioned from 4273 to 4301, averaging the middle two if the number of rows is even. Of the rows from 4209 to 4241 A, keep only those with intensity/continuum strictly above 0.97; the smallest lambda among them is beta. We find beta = 4211 A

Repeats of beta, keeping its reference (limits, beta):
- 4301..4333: 4315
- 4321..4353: 4323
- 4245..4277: 4255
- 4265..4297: 4267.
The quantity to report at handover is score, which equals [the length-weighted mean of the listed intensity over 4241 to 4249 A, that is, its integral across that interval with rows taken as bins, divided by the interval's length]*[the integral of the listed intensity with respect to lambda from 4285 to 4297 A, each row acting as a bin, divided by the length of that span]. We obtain 39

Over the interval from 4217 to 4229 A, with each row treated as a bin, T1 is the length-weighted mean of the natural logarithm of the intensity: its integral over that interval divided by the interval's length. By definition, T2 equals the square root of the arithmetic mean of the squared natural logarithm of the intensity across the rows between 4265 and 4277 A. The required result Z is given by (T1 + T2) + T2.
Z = 5.30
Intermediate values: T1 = 1.77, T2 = 1.76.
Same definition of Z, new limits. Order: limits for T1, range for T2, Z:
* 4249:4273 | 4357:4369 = 5.70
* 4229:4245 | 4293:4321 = 5.17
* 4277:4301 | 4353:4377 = 5.69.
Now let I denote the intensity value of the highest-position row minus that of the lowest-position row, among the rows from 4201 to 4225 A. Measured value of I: 0.33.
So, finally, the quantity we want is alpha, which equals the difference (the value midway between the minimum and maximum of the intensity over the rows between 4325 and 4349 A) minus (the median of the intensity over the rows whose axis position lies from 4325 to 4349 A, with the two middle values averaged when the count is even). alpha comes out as -0.3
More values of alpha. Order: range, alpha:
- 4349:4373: 0.2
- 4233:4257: 0.2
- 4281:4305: -0.9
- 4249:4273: -0.1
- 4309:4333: -0.6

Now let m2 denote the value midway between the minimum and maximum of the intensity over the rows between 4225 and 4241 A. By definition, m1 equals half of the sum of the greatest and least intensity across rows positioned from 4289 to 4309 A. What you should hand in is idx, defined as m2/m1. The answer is 1.10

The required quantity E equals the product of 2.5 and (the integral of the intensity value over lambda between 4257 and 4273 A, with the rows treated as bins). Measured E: 242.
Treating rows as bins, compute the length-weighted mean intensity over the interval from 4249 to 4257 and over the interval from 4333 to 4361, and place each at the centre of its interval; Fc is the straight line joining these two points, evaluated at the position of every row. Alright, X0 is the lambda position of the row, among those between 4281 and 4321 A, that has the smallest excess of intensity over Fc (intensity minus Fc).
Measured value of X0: 4307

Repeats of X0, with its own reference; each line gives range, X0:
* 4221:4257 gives 4227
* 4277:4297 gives 4295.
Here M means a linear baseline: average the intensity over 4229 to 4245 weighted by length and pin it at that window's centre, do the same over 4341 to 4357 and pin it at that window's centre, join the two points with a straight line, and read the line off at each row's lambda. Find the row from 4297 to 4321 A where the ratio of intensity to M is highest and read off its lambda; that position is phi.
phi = 4319 A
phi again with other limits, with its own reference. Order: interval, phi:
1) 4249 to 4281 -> 4267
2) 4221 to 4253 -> 4235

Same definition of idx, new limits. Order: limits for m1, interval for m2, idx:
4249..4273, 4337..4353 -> 1.06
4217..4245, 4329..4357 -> 1.08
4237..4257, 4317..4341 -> 1.09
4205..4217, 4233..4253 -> 0.97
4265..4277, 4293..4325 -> 0.93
